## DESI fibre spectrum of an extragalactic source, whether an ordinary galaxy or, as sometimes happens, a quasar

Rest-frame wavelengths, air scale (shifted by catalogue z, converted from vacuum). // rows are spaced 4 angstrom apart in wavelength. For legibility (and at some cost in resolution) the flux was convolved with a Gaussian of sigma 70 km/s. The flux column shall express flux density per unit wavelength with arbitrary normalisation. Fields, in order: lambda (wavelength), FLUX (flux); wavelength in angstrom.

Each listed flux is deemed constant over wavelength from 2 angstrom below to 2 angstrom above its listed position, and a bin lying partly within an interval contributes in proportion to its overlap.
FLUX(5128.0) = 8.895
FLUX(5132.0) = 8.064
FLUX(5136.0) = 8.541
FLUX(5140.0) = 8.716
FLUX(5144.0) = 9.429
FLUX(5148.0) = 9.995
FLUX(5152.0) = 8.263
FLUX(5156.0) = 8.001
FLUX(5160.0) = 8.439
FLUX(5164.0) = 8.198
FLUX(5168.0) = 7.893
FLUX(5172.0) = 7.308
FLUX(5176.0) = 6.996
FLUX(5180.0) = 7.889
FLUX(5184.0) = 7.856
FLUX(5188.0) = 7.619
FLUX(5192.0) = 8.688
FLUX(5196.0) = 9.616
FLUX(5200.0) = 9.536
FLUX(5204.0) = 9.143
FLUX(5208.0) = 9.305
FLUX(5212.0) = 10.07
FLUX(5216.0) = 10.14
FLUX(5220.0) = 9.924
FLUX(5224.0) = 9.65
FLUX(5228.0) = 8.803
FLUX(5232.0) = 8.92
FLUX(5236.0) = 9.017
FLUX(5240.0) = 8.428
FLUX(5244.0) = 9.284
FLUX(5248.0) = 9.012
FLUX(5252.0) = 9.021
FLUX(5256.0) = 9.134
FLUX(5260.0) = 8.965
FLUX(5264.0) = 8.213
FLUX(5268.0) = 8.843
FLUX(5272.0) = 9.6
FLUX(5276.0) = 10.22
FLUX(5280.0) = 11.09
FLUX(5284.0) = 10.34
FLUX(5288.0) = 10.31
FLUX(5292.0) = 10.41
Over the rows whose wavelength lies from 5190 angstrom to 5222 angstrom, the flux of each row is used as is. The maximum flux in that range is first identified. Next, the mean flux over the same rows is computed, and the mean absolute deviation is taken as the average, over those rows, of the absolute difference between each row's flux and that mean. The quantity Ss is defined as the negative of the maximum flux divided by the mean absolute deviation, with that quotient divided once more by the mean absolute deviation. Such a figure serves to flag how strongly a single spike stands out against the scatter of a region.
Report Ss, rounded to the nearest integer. -68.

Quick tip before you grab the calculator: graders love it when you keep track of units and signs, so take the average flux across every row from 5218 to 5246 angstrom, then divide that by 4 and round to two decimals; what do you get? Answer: 2.29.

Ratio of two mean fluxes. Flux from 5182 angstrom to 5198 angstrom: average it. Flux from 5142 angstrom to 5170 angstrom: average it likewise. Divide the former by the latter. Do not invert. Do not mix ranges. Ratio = 0.98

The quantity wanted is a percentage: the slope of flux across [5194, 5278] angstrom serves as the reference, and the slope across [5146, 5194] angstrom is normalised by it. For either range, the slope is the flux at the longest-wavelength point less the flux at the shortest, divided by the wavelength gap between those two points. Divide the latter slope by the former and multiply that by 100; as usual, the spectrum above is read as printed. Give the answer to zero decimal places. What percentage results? -393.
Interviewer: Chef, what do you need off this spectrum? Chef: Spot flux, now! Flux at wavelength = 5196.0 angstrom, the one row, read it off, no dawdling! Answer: 9.616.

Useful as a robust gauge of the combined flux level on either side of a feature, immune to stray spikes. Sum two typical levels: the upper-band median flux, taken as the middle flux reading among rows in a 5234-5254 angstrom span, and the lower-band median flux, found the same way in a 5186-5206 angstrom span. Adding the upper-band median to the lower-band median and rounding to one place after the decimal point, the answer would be 18.2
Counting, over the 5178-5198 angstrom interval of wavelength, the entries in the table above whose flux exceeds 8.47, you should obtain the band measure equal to 2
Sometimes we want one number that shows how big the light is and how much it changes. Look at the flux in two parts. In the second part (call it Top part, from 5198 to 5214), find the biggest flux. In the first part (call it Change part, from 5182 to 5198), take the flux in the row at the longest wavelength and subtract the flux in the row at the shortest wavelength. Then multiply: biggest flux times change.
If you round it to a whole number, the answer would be 18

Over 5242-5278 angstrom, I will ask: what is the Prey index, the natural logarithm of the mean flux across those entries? 2.21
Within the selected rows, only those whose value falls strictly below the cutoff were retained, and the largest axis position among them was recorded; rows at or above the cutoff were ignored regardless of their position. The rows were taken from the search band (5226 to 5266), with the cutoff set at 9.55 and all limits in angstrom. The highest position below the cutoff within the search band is 5264.0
